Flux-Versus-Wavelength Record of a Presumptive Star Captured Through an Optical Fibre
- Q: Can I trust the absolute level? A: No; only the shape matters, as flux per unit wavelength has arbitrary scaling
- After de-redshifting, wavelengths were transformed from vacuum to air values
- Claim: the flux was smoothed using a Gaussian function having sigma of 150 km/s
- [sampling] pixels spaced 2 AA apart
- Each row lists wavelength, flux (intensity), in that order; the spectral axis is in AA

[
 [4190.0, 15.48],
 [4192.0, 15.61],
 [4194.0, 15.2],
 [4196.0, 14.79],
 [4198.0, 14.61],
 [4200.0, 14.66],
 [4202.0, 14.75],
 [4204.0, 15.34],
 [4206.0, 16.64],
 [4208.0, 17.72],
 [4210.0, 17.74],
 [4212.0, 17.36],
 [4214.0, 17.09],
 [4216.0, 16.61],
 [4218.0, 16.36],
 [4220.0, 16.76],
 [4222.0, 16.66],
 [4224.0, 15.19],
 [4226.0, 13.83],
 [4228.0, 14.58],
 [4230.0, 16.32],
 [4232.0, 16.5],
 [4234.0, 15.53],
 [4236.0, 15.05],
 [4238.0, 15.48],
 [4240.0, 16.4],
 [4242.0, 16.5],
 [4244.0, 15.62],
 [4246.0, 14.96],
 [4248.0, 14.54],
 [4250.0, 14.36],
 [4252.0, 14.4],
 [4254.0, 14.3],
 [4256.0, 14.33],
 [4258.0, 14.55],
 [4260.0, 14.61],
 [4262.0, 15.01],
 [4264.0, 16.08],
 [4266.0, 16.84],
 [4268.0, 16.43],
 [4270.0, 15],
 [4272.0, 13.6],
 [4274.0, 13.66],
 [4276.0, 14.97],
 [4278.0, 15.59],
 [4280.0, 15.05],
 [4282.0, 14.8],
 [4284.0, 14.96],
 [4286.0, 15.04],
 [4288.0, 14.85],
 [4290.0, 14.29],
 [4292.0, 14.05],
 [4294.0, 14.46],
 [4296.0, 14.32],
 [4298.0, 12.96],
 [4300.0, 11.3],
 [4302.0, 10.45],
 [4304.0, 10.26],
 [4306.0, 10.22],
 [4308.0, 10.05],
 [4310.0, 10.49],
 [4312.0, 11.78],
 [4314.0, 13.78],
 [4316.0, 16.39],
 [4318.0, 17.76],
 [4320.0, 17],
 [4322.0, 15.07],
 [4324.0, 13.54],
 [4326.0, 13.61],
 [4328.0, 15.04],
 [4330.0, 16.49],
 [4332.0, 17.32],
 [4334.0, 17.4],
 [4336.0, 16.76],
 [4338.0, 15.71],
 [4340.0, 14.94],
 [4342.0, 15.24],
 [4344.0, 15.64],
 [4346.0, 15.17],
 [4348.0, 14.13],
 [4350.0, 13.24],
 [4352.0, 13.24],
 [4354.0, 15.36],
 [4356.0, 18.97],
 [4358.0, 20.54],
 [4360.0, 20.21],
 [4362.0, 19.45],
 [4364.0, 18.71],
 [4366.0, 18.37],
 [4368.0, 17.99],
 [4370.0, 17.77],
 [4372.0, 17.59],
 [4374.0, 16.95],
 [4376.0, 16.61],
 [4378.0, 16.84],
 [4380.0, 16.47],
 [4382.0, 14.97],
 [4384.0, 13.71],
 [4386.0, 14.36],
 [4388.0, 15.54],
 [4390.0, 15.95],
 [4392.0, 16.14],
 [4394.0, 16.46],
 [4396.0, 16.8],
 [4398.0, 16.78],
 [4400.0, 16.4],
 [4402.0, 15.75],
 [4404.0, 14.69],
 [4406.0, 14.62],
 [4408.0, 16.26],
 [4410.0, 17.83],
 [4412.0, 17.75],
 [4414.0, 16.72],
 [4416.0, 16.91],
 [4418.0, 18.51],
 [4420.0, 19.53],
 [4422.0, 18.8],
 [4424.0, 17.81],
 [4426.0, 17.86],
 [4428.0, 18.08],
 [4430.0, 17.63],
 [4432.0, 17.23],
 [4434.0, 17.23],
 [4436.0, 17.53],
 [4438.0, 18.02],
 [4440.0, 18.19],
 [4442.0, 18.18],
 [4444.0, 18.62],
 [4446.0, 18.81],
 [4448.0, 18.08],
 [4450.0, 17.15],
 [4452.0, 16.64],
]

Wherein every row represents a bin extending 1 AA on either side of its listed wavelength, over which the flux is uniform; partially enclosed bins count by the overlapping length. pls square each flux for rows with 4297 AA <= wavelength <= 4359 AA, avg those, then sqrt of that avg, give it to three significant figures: 14.8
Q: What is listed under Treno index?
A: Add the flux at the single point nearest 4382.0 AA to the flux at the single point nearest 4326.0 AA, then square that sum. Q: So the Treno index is 817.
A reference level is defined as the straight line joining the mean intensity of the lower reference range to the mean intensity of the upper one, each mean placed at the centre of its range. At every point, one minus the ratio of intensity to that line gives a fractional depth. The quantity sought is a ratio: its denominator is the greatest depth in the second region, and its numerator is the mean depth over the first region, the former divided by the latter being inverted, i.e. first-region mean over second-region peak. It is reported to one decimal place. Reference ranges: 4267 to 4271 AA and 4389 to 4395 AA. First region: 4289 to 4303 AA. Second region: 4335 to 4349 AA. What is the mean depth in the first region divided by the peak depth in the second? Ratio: 1.4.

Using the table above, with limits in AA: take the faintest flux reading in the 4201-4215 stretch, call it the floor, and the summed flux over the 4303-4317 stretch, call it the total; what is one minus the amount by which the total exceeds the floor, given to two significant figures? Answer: -67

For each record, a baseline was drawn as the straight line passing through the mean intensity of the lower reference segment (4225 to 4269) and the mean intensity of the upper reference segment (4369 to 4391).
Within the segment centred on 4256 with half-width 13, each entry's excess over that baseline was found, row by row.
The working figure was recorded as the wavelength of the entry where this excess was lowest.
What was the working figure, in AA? 4254.0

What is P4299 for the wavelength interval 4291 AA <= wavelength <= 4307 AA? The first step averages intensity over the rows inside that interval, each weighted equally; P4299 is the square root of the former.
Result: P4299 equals 3.50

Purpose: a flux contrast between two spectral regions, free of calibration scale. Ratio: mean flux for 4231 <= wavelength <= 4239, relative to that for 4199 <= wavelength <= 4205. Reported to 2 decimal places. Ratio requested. 1.05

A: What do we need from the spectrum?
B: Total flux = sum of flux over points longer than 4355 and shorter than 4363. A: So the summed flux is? 79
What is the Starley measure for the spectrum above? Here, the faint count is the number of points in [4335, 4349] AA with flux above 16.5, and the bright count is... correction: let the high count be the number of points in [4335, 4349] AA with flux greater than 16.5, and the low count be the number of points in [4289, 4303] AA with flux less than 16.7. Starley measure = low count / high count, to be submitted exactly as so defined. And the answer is 7.0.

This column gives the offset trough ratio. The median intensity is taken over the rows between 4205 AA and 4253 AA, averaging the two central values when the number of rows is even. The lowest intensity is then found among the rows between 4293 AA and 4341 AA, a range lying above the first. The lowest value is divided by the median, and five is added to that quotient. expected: 5.62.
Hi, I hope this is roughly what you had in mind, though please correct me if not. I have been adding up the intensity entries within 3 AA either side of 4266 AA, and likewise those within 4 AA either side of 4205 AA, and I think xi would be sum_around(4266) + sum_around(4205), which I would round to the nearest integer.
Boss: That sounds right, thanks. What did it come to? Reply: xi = 114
